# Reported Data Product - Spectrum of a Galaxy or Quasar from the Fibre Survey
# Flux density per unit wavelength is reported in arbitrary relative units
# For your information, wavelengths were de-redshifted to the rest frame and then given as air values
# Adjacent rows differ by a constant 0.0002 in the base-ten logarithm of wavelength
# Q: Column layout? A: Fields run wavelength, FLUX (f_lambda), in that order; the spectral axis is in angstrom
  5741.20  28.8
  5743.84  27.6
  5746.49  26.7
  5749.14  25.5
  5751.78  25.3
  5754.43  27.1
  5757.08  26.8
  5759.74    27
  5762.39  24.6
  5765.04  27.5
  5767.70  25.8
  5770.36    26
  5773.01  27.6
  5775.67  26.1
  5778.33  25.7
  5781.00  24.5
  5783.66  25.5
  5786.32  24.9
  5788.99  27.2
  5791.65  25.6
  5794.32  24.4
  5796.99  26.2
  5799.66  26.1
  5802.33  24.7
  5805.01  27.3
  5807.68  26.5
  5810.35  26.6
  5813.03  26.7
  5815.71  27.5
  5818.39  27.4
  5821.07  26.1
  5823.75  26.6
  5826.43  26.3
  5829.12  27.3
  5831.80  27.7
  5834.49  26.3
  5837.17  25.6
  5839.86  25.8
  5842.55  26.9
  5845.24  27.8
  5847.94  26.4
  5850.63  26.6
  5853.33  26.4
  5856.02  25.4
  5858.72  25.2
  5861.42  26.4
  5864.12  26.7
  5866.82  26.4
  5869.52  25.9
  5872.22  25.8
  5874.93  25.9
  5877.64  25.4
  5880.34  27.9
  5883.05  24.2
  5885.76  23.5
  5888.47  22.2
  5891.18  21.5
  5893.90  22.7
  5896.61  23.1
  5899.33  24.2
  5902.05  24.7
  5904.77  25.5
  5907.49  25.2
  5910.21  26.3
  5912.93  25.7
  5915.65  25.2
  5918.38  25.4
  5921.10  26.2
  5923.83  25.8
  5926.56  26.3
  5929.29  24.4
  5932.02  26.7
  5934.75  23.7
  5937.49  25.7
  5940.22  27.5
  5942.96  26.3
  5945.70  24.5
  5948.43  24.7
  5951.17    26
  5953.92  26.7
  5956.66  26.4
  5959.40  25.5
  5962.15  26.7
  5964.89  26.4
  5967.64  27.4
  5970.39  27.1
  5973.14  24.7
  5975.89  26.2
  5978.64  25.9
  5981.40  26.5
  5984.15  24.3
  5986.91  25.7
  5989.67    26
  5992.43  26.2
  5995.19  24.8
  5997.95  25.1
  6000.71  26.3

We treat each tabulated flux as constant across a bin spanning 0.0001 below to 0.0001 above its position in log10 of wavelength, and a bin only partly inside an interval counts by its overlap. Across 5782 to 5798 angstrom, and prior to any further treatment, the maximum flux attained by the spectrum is 27.2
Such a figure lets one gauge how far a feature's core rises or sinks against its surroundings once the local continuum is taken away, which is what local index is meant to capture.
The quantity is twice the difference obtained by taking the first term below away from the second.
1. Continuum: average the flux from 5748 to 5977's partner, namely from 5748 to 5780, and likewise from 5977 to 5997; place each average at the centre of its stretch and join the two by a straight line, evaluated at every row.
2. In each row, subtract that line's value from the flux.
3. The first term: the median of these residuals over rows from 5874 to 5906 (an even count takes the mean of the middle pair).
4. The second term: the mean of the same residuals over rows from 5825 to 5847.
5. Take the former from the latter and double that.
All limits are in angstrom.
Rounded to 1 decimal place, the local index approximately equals 4.7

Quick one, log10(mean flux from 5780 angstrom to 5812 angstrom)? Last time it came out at 1.41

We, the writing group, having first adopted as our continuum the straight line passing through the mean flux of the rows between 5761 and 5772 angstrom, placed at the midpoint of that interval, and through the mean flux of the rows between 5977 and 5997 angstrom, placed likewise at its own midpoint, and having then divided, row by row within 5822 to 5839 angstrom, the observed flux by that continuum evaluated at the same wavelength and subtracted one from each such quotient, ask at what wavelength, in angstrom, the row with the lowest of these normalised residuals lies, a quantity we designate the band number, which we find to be 5837.17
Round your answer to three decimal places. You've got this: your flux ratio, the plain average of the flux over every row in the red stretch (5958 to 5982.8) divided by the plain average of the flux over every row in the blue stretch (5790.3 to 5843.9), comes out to 0.996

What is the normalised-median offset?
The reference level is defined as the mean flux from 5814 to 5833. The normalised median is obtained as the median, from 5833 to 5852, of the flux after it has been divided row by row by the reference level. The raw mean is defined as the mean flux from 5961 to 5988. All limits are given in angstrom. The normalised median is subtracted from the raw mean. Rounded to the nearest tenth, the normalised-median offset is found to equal 25.1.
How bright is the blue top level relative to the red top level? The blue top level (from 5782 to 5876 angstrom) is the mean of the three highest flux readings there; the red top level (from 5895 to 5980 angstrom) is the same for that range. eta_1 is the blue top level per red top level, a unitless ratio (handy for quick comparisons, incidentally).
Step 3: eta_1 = 1.01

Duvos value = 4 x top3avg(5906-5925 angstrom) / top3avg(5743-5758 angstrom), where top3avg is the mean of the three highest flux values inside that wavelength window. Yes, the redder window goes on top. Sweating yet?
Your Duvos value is 3.84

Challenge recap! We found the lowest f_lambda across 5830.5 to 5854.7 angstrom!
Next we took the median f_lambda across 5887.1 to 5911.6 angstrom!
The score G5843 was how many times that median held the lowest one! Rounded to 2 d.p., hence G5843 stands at 0.95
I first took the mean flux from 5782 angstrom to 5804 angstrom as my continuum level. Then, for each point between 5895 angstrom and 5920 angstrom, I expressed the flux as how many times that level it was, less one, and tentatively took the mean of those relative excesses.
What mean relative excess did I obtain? -0.02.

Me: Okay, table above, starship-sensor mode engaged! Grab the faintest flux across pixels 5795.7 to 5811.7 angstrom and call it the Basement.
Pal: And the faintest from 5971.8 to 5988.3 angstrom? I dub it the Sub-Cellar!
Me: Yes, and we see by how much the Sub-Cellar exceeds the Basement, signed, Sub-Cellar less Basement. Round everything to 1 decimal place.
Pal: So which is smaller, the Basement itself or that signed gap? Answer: -0.4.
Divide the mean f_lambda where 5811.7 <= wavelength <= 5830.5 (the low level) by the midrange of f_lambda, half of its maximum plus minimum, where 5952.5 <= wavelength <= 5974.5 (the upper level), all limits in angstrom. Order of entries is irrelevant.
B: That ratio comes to 1.03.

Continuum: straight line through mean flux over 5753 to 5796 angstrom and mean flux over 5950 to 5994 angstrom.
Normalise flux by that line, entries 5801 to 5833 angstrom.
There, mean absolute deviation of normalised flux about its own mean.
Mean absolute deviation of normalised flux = 0.023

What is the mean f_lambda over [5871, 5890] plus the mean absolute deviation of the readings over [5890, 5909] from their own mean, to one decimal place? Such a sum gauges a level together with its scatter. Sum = 26.2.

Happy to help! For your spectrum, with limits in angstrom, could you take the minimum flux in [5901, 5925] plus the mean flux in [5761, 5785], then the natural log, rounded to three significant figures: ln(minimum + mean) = 3.92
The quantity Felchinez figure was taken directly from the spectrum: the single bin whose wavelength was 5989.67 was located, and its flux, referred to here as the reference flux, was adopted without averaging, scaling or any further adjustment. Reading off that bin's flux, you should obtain 26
